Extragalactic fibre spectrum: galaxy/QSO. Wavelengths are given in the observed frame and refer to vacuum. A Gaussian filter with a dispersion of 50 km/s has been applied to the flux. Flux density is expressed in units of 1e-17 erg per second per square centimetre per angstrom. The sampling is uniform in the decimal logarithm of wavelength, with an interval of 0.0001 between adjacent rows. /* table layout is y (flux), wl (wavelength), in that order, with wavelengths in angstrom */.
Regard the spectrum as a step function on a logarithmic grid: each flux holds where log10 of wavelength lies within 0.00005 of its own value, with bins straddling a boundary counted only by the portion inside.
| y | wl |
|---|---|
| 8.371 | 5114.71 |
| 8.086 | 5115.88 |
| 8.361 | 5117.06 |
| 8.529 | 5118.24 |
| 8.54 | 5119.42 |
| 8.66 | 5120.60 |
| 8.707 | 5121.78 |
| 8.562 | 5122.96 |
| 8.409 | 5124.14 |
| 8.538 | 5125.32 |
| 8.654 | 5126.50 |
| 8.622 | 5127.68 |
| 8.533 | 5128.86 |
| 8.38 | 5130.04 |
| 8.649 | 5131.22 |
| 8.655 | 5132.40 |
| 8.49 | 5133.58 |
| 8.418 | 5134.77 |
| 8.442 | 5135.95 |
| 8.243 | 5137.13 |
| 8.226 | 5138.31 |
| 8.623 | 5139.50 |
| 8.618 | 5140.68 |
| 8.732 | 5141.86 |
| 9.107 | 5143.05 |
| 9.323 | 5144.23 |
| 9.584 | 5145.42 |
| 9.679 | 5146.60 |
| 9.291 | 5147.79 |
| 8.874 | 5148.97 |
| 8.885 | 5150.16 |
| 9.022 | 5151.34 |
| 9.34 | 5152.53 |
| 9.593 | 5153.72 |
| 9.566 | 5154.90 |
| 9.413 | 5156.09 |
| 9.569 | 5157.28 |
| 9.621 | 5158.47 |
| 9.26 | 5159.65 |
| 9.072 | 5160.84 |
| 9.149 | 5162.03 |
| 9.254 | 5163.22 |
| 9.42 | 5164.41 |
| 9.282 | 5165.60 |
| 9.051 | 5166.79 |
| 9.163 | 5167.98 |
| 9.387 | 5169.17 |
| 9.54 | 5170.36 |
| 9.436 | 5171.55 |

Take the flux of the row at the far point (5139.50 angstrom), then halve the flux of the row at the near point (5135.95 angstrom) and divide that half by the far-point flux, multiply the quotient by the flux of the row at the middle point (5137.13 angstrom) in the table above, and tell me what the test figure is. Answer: 4.0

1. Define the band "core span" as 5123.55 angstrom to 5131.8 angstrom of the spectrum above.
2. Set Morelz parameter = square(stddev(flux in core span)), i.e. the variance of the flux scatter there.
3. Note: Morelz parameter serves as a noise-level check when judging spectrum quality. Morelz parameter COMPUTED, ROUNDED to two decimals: 0.01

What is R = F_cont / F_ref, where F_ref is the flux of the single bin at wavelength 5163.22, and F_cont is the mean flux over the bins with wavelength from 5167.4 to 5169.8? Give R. 1.00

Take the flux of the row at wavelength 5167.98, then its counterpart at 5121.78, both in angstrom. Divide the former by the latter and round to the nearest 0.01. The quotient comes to 1.05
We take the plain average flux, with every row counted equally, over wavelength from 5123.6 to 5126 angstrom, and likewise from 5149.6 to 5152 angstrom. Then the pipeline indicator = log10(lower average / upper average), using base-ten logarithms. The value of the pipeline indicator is -0.024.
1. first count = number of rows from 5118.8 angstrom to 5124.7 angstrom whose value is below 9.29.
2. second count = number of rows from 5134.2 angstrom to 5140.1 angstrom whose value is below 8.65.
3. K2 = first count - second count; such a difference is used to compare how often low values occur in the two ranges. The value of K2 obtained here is 0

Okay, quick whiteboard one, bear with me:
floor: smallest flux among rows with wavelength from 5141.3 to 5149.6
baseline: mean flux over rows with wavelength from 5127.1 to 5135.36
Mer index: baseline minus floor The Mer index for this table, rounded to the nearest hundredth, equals -0.20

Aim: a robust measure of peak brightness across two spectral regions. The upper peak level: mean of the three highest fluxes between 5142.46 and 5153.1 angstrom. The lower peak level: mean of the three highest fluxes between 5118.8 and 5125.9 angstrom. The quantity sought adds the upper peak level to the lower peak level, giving 18.2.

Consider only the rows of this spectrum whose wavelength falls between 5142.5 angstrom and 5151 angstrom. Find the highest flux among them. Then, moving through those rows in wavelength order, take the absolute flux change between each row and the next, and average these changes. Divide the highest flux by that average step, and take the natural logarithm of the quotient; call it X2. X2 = 3.73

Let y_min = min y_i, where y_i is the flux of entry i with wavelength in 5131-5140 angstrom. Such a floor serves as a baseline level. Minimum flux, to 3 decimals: 8.226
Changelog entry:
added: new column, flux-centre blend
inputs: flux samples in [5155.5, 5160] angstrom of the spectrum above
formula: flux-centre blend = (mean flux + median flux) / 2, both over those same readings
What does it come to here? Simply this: 9.5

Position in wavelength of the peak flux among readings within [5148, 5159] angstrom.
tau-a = 5158.47 angstrom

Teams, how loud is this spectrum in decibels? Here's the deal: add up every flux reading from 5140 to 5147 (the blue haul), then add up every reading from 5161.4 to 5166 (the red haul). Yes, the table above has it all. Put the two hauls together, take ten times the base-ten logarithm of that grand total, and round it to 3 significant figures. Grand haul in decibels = 19.6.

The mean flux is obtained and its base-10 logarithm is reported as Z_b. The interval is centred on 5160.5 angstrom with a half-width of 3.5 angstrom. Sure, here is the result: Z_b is 0.969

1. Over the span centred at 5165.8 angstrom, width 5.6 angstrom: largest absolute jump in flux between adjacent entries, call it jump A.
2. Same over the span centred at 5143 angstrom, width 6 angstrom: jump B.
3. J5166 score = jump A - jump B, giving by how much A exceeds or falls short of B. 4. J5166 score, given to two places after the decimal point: -0.14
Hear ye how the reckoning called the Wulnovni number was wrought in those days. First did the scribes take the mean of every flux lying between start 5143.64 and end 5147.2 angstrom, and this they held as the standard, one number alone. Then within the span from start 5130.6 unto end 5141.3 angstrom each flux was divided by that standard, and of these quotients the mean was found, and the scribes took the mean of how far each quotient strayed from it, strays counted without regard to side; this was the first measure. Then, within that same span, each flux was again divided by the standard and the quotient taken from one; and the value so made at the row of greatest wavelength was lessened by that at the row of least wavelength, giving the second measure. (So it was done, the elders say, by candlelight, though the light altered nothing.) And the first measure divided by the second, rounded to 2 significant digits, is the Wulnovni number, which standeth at 4.4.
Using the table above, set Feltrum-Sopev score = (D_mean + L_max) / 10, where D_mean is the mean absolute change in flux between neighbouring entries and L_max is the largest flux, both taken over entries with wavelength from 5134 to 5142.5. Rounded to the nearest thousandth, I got 0.886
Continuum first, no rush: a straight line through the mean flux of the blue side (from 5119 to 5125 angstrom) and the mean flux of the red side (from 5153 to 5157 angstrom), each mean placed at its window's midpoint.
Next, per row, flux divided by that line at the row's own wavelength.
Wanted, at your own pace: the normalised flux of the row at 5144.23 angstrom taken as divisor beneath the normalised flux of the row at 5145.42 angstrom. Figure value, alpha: 1.02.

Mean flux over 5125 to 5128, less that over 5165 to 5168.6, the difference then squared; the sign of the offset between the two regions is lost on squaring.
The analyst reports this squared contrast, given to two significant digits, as 0.31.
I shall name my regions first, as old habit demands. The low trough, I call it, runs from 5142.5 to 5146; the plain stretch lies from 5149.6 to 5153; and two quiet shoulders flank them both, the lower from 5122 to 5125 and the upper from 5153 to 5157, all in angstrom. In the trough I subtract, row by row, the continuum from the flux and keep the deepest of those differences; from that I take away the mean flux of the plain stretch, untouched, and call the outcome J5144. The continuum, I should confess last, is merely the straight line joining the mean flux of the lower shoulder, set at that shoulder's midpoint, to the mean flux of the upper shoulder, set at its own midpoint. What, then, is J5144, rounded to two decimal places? -9.11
